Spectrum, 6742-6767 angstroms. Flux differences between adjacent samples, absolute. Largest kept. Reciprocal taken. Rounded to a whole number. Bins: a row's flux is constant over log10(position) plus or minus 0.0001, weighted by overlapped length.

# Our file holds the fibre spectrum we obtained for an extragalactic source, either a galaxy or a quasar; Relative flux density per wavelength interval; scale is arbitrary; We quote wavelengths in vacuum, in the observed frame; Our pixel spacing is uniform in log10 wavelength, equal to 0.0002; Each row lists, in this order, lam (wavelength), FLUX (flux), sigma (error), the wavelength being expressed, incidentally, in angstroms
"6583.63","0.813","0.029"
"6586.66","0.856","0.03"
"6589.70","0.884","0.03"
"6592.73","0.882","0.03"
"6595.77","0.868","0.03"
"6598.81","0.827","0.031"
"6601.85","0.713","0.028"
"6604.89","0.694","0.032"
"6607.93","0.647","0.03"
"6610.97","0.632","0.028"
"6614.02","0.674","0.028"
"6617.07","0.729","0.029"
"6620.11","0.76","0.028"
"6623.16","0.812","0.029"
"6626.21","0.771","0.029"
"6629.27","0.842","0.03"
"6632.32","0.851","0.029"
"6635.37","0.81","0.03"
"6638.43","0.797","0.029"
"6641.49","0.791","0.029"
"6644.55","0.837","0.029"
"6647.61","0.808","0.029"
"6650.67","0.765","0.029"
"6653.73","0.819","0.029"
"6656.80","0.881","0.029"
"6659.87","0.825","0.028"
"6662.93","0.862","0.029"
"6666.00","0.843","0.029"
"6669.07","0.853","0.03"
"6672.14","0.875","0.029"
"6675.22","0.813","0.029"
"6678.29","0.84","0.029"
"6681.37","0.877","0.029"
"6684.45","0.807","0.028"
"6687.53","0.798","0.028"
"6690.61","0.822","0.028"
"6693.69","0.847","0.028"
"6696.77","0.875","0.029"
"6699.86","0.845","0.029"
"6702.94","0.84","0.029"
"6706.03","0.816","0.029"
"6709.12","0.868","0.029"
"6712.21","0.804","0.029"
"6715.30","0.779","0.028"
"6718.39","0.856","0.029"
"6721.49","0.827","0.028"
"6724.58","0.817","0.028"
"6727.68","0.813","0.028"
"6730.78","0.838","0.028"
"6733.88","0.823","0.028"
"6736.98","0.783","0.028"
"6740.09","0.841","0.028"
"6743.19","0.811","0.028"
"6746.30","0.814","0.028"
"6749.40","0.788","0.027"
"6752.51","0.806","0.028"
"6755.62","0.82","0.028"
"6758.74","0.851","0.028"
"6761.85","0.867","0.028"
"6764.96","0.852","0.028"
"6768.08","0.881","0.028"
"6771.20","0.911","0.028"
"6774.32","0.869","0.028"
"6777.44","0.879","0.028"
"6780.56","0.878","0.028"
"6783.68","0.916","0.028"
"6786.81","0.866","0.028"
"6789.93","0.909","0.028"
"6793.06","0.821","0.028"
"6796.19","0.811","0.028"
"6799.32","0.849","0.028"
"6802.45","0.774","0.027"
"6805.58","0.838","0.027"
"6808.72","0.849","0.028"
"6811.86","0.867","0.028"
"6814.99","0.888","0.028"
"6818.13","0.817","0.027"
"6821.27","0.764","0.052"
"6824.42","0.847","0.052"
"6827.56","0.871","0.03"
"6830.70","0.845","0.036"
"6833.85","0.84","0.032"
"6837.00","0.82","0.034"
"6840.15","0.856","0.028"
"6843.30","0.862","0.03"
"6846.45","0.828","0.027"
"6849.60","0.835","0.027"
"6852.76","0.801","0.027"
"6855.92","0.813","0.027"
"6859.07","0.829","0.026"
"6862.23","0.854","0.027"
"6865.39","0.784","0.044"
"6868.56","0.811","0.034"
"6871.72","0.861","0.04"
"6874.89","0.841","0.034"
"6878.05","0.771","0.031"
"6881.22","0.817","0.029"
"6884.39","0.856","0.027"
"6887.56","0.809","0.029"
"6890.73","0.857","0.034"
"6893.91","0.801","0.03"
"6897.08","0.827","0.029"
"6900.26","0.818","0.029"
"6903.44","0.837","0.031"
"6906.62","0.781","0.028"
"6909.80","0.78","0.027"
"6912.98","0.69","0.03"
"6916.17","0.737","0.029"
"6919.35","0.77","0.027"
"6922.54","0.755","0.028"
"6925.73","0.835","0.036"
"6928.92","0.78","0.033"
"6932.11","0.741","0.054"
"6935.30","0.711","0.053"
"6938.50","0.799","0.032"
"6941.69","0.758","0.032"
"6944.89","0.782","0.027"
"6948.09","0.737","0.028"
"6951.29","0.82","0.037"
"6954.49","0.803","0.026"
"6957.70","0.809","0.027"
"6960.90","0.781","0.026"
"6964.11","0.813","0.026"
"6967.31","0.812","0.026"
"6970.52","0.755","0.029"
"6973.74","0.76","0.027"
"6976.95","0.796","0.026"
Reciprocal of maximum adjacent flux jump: 32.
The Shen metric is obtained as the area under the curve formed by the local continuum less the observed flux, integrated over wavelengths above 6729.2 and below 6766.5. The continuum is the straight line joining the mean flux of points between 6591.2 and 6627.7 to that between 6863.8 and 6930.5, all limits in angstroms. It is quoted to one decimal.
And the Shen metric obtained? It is -1.9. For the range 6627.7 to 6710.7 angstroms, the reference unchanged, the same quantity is -6.0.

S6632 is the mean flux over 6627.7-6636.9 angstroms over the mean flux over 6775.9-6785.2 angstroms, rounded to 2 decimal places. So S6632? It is 0.94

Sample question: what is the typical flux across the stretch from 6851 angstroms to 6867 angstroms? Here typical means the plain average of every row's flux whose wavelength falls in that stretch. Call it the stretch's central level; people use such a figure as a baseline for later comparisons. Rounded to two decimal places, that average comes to 0.82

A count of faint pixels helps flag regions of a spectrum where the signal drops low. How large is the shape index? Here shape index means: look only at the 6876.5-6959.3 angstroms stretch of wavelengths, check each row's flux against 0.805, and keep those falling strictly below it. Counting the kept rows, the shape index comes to 16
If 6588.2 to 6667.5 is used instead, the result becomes 11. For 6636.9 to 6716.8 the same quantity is 6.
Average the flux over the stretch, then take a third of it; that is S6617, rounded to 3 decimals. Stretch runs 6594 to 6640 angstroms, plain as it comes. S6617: 0.254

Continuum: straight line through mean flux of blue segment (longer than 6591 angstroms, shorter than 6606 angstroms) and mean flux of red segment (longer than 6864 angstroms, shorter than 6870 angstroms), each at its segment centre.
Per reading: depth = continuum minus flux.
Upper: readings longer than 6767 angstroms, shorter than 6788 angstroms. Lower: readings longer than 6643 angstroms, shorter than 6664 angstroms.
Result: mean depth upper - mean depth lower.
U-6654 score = -0.06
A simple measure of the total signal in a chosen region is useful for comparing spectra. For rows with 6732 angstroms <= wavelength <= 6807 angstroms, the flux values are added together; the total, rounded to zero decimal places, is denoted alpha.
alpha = 20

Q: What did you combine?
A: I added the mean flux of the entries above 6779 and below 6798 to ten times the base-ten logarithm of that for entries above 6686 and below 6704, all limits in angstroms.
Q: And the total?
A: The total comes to 0.10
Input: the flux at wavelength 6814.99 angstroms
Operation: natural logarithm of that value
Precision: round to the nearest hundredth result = -0.12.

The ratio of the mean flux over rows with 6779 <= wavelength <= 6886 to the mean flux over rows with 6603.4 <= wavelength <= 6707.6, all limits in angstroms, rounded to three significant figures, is 1.04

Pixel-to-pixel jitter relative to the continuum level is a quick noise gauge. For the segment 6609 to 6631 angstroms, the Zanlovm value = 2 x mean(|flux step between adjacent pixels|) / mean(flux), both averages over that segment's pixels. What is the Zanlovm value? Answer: 0.131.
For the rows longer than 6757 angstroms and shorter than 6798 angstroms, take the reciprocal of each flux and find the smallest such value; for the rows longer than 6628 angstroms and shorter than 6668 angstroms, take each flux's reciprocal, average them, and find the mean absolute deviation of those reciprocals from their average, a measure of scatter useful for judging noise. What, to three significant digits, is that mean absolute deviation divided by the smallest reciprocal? 0.0339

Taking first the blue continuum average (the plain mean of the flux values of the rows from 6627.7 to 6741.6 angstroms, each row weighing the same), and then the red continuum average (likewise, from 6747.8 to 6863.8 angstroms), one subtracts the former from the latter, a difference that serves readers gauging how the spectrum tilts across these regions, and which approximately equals 0.016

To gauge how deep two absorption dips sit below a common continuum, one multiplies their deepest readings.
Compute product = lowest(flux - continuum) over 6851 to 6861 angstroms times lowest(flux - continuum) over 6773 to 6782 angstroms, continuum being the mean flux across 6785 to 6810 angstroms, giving -0.0011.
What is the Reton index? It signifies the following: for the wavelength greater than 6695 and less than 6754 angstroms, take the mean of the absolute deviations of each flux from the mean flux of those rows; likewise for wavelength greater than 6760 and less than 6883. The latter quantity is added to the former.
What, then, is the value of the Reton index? 0.050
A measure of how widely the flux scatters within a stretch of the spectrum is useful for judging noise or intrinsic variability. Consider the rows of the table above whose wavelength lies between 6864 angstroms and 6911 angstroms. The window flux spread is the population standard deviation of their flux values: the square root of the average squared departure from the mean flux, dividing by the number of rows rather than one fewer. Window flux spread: 0.029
